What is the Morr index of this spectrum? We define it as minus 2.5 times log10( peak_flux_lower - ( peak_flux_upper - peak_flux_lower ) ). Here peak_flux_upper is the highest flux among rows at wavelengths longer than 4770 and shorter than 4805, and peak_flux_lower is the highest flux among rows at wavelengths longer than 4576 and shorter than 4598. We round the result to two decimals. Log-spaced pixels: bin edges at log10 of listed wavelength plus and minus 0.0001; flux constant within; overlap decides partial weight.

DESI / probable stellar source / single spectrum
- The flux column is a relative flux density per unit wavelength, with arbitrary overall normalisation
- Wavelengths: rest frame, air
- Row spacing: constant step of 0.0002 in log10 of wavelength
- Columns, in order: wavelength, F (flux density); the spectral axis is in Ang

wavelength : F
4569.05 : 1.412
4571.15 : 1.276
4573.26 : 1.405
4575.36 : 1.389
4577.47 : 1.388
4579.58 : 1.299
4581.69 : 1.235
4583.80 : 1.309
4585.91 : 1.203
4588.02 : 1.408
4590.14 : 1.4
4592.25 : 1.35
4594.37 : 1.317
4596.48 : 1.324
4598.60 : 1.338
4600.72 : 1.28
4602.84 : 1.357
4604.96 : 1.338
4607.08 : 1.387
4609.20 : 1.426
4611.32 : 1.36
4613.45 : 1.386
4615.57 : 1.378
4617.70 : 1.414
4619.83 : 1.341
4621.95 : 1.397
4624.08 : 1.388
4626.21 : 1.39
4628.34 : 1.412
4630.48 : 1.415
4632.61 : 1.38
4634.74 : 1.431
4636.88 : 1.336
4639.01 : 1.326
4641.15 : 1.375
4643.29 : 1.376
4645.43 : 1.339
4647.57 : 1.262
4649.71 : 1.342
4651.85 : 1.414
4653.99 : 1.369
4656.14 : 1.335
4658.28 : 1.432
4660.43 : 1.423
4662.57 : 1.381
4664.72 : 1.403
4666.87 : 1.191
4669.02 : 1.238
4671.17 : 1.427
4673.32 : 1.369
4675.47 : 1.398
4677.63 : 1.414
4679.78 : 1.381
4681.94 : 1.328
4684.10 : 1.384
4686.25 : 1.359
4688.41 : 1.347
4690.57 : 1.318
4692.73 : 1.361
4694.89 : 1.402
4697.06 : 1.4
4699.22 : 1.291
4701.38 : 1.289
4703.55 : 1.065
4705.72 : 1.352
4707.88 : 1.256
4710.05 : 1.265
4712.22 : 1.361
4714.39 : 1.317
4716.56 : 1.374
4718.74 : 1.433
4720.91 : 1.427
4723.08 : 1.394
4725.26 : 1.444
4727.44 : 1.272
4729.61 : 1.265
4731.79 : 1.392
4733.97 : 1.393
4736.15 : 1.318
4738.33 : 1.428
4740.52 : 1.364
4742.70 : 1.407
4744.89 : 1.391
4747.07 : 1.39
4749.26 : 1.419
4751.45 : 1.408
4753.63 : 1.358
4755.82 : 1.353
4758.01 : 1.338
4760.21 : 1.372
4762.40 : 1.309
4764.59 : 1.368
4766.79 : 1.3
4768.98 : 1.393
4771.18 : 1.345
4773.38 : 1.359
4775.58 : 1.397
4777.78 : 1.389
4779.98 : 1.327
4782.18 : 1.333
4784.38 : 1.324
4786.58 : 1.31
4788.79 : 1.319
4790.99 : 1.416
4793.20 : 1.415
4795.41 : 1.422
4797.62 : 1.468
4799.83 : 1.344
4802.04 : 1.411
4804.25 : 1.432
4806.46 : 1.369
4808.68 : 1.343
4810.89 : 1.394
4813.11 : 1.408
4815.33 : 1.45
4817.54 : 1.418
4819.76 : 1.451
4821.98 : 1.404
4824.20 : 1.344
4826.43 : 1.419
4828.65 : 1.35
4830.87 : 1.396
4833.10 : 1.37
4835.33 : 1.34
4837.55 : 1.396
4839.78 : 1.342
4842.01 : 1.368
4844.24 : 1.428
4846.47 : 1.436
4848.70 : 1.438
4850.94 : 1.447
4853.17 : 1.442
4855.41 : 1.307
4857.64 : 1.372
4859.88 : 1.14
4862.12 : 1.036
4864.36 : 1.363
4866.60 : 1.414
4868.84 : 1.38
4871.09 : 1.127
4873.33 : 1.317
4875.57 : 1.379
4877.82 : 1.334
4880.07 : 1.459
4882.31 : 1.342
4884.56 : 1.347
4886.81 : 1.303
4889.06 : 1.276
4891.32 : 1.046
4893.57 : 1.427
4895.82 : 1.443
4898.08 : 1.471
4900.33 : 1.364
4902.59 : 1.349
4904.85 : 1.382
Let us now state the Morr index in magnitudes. -0.32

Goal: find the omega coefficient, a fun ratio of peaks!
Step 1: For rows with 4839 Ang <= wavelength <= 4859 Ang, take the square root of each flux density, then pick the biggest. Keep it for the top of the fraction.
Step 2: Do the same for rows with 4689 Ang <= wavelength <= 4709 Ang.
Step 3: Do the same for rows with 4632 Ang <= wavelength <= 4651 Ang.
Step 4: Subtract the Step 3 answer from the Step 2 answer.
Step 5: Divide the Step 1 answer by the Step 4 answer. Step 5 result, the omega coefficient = -99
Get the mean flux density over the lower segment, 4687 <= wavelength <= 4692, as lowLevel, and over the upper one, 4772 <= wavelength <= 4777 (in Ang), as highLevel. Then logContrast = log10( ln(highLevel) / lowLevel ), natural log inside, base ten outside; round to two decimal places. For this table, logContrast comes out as -0.62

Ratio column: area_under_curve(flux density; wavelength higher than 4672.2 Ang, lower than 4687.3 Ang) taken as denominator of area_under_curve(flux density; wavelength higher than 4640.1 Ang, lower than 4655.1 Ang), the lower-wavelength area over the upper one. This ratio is 0.977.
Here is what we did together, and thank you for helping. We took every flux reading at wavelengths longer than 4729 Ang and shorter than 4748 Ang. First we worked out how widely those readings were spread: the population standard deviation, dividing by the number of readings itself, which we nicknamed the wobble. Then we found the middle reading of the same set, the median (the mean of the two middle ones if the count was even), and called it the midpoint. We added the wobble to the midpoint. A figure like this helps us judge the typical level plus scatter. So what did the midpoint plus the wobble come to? 1.44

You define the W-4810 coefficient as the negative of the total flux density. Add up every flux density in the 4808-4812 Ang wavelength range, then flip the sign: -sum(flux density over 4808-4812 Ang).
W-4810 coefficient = -2.7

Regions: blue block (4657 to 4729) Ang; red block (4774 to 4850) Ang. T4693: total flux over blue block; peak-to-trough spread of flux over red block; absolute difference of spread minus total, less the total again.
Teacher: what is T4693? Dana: -0.16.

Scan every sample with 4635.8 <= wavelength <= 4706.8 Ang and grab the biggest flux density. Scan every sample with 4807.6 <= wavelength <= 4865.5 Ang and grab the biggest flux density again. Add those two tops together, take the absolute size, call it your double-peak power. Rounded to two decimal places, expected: 2.88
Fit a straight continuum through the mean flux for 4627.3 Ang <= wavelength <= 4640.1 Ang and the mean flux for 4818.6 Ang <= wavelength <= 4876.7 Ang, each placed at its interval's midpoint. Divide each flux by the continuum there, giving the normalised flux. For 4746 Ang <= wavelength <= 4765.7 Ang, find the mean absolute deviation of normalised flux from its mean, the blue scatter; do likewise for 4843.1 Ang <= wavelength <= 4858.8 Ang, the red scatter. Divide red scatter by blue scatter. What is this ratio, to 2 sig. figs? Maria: 1.6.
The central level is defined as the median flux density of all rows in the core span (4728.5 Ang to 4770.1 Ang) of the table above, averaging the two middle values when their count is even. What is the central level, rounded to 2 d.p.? 1.37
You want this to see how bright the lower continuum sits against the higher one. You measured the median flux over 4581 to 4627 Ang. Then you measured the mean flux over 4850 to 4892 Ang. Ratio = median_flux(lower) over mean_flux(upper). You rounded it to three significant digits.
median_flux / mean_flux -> 1.04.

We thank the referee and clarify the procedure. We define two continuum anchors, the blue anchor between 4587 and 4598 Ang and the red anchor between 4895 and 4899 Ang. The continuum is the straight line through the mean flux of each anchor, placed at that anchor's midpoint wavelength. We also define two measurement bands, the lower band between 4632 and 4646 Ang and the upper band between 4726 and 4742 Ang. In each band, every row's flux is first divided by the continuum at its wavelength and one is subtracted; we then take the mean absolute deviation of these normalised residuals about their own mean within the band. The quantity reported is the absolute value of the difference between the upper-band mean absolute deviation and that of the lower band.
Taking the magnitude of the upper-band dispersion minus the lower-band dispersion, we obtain 0.017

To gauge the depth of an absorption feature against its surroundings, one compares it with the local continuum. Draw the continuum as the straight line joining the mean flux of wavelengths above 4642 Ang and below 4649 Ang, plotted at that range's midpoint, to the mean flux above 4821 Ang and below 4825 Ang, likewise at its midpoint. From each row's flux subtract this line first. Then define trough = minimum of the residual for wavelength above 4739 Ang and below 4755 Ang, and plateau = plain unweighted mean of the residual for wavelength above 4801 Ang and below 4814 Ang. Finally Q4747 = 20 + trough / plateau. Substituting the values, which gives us 20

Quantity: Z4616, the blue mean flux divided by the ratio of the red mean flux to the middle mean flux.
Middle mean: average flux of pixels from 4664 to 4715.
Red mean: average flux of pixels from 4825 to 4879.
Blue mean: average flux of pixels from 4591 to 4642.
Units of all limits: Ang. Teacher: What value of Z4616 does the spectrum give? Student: 1.35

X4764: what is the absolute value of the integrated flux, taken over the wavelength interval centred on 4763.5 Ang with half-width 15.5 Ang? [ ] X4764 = 42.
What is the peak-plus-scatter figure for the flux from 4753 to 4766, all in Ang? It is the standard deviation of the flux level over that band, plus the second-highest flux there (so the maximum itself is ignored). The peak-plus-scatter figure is 1.39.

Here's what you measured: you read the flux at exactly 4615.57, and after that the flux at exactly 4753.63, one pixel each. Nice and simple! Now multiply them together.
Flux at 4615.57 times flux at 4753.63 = 1.87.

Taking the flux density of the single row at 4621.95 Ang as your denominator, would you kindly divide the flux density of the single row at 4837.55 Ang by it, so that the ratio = 1.00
